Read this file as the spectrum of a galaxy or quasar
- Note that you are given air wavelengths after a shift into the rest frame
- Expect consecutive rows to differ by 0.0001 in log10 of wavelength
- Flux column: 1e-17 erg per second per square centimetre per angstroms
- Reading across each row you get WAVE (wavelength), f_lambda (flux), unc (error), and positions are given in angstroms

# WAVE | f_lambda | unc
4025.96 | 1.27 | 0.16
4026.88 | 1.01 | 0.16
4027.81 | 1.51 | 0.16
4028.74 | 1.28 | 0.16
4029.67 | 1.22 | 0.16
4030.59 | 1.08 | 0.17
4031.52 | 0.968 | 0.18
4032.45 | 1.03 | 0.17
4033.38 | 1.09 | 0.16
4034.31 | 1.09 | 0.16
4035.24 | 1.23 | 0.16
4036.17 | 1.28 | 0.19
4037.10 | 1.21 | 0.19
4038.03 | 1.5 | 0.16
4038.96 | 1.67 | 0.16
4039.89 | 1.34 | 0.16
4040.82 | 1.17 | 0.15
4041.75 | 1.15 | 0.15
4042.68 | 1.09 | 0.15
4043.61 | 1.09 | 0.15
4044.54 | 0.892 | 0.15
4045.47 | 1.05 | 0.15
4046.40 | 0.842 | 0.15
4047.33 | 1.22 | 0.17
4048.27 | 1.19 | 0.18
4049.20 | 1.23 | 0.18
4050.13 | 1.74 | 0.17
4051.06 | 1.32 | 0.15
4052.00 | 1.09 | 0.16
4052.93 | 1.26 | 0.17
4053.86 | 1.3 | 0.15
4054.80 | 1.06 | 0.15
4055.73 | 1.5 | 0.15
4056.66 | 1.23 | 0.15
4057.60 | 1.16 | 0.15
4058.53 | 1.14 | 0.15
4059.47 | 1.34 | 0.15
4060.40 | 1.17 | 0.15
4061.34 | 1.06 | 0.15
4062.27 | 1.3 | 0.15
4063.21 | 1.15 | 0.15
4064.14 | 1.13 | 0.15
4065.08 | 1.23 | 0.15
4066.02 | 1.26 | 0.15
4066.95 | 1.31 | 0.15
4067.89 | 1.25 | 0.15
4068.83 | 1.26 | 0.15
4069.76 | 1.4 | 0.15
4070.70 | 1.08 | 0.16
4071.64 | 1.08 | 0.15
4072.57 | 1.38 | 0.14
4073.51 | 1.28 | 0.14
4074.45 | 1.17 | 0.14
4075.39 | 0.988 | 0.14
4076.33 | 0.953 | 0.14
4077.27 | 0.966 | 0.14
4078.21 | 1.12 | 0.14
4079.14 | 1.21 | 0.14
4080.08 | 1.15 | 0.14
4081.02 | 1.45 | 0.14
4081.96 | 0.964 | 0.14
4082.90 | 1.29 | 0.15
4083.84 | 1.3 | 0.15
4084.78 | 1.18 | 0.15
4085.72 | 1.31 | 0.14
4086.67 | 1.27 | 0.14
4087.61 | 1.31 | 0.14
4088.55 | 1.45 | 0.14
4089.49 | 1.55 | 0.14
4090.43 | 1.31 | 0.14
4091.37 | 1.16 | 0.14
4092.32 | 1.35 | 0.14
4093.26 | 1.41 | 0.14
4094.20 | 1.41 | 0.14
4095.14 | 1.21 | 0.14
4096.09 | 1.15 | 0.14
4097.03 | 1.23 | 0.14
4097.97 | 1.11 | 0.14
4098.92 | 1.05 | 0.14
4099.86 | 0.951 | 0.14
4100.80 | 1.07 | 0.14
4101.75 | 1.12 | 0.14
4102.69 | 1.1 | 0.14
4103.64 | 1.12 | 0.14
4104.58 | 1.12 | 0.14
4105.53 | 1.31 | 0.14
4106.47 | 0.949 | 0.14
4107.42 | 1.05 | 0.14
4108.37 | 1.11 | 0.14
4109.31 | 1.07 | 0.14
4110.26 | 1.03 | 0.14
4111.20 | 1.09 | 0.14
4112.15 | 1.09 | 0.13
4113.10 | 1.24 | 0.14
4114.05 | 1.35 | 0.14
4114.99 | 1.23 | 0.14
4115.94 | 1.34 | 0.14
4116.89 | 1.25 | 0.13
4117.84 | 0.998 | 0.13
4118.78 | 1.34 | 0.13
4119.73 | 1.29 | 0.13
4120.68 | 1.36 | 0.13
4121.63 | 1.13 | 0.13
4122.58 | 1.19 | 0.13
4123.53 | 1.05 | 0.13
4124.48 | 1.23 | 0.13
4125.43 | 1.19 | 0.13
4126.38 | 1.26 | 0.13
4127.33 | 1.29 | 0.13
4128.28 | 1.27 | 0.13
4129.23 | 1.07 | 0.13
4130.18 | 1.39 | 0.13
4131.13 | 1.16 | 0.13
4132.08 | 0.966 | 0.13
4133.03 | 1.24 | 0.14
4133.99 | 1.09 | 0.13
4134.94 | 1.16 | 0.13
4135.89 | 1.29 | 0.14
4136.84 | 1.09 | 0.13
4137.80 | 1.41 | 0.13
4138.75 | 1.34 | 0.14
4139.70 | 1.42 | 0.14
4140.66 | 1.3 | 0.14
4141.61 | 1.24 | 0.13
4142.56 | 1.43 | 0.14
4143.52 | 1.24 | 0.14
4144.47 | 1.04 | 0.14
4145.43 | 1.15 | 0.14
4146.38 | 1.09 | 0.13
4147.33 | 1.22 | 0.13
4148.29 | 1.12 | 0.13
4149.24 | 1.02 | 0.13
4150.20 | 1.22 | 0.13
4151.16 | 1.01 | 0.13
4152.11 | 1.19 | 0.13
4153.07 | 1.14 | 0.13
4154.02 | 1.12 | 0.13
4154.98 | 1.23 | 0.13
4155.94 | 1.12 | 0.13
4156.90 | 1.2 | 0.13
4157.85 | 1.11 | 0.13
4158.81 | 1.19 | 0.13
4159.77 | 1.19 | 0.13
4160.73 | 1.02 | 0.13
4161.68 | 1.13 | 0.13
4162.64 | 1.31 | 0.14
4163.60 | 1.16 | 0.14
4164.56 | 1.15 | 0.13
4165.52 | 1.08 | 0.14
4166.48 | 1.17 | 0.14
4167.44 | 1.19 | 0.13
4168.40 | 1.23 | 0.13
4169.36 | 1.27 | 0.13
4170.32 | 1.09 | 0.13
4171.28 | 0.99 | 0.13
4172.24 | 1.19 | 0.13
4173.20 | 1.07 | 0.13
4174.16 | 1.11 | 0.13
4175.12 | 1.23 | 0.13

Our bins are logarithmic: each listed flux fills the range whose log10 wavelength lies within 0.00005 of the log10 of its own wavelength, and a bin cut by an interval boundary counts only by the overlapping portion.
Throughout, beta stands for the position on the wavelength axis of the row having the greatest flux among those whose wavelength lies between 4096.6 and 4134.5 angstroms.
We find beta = 4130.18 angstroms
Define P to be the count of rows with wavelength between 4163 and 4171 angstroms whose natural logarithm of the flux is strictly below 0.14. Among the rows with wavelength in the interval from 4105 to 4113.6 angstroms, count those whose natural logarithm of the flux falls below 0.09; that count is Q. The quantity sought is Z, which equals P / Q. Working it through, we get 0.5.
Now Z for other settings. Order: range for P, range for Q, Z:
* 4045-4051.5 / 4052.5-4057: 2.0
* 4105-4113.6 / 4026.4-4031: 3.5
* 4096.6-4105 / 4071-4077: 2.7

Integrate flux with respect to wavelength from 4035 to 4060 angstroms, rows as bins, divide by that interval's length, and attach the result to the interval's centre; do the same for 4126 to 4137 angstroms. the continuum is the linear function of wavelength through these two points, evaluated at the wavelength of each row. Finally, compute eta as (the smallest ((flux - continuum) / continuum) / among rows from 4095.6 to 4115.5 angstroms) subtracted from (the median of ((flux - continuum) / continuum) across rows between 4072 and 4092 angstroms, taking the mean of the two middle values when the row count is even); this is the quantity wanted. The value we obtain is 0.26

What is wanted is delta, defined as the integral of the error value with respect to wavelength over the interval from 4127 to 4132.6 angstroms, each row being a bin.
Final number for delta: 0.73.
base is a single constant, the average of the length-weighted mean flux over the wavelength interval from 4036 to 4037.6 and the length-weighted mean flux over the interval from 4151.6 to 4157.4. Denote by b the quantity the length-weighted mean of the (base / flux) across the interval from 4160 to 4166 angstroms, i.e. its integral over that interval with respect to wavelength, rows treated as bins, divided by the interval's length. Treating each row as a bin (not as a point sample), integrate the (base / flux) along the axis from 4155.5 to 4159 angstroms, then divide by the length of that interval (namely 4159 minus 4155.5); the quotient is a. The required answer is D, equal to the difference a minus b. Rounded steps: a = 1.047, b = 1.06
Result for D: -0.01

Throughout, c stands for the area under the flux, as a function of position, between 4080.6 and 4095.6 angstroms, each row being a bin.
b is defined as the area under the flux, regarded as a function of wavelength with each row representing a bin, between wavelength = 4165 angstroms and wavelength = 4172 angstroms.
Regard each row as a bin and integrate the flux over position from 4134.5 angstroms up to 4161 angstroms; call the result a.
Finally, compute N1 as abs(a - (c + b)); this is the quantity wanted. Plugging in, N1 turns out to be 3.9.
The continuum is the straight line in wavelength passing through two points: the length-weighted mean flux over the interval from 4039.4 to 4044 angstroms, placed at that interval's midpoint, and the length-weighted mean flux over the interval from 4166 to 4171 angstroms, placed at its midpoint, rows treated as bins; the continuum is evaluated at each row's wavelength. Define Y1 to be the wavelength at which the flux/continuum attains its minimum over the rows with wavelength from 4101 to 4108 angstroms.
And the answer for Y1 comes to 4106.47 angstroms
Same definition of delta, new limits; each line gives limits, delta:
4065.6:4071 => 0.82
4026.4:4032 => 0.92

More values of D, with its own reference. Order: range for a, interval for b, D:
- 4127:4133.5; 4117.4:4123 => 0.02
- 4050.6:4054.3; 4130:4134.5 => -0.08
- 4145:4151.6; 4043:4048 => -0.11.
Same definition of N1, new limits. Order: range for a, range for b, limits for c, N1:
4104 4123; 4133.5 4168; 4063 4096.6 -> 59.9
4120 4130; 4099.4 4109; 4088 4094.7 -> 7.6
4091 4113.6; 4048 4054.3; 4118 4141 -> 10.6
